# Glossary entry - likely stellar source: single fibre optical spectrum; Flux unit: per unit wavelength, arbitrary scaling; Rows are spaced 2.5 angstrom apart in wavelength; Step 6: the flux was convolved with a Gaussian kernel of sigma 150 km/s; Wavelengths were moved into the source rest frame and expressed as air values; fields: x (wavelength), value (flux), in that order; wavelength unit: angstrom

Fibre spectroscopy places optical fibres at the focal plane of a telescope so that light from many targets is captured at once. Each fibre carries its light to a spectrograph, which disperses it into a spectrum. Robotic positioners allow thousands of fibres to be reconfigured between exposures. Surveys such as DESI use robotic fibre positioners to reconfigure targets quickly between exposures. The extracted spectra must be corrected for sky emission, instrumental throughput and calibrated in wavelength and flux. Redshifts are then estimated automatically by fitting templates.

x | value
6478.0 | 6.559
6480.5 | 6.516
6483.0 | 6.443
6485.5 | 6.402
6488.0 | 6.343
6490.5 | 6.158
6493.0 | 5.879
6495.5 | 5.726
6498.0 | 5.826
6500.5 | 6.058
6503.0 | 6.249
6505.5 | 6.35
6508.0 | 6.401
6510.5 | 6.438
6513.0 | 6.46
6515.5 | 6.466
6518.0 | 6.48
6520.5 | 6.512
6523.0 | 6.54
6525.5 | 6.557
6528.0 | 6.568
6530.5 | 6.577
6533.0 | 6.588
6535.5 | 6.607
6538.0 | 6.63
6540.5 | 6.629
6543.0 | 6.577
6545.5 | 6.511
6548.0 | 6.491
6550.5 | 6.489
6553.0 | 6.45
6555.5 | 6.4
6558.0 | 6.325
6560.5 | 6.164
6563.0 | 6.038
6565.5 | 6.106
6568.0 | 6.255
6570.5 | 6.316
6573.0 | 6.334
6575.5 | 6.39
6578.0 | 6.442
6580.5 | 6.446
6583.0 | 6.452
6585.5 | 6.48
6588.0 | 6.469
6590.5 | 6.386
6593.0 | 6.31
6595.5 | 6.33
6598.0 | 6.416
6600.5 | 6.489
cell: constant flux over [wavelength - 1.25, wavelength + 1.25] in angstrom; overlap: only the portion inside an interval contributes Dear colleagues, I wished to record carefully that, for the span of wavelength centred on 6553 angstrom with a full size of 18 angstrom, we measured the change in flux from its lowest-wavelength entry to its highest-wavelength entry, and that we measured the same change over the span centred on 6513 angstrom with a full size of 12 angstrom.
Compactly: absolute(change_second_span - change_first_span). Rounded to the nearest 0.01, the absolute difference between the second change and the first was 0.43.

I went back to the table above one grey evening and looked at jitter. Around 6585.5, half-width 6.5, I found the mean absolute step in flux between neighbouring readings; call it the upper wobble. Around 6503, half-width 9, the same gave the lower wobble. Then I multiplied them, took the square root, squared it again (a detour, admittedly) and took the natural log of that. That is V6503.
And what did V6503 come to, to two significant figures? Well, -5.6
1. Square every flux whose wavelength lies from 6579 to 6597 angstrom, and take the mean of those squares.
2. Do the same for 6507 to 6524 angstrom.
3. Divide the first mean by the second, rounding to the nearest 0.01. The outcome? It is 0.98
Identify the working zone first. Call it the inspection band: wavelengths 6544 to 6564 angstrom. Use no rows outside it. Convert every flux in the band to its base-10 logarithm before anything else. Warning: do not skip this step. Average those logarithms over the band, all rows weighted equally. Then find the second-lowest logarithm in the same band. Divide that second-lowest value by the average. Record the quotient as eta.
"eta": 0.983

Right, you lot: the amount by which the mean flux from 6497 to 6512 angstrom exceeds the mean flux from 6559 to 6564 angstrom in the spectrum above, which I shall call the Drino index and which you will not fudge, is 0.12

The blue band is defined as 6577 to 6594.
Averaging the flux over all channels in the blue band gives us 6.4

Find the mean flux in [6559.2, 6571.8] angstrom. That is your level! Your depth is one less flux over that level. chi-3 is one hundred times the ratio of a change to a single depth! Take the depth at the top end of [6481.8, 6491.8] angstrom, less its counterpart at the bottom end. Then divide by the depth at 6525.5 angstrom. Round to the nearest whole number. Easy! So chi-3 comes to -75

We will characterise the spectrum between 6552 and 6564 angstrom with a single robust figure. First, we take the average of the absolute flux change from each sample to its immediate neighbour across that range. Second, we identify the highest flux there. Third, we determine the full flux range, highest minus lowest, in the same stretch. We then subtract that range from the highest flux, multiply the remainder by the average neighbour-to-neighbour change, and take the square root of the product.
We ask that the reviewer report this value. 0.79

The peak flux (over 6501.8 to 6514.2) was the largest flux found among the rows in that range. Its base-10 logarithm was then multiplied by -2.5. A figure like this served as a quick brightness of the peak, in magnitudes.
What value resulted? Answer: -2.03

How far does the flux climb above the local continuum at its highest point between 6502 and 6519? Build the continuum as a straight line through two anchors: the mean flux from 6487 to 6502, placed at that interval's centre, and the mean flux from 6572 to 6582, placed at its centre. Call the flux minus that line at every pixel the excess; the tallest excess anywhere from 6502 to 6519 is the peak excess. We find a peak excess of 0.37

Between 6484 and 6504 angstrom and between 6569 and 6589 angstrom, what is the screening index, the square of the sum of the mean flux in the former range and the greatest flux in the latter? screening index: 158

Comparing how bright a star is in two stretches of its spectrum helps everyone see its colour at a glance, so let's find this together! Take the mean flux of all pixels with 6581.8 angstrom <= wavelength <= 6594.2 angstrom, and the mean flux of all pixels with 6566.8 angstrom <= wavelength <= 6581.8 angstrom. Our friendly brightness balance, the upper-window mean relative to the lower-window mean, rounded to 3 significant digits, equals 1.01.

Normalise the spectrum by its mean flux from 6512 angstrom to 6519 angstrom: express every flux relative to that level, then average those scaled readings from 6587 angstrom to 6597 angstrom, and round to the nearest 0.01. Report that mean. 0.99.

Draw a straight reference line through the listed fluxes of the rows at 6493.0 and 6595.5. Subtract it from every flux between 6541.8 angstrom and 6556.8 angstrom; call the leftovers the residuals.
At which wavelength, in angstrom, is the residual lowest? 6555.5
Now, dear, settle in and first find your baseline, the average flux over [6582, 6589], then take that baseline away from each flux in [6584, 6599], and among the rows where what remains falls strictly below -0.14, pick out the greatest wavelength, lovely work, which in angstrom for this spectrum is 6593.0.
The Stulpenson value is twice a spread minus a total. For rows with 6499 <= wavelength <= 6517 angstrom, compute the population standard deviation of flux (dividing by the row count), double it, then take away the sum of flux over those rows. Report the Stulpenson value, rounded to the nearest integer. -44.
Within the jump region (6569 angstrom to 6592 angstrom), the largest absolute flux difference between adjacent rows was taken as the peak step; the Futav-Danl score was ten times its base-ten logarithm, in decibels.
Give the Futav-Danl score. -11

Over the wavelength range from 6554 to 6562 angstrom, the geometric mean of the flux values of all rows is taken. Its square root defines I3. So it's 2.51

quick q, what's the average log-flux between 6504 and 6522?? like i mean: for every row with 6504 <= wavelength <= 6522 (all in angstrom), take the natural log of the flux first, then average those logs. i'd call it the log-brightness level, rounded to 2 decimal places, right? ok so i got 1.86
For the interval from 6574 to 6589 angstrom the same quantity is 1.86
